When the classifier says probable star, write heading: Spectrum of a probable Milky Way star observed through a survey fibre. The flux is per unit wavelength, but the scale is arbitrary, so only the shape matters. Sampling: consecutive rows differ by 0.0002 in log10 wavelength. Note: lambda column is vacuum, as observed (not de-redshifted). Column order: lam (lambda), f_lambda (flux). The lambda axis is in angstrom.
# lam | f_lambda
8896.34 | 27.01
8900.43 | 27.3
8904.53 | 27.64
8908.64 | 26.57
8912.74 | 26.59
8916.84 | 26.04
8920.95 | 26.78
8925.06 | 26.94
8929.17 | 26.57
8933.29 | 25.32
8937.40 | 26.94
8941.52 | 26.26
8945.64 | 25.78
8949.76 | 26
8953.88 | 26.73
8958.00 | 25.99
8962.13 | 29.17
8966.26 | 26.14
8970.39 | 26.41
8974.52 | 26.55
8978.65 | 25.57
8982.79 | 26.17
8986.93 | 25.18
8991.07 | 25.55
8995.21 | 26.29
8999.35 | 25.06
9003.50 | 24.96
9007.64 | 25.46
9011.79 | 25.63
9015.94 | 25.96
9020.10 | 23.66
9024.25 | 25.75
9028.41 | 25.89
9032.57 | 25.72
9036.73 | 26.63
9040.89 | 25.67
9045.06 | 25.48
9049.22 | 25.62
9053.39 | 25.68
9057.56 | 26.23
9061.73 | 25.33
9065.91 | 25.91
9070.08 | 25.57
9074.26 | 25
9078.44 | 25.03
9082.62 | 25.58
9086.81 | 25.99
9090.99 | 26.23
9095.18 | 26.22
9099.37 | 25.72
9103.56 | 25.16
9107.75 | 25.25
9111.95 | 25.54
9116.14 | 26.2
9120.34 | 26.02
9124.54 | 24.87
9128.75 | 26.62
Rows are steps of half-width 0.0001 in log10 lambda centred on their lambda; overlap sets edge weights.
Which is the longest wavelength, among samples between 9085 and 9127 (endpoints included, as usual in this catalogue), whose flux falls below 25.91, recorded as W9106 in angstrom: 9124.54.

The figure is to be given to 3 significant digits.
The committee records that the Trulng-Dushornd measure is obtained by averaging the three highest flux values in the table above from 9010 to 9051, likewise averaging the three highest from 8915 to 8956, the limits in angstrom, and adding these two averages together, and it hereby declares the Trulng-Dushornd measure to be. 53.0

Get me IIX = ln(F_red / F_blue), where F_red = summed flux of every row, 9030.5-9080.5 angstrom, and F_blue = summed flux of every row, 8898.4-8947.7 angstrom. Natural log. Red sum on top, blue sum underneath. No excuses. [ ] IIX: -0.035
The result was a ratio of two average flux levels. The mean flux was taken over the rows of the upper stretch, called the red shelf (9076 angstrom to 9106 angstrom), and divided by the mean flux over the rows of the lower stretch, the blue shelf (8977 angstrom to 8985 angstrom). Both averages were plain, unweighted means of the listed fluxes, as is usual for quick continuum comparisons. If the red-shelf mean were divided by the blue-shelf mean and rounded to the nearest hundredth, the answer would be 0.99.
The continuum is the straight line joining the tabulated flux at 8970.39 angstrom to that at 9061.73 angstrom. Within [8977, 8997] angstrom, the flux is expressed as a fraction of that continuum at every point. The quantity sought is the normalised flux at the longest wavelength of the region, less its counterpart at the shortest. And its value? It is 0.03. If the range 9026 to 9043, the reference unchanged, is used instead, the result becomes 0.00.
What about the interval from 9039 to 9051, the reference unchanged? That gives 0.00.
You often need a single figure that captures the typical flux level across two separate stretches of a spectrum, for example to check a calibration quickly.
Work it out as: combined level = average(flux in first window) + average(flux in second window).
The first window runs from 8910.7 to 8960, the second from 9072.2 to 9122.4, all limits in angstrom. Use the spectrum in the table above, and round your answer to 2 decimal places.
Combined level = 51.99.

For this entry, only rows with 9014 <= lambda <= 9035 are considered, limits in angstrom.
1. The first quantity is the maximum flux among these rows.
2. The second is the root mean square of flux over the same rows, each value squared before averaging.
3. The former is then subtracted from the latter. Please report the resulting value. -0.55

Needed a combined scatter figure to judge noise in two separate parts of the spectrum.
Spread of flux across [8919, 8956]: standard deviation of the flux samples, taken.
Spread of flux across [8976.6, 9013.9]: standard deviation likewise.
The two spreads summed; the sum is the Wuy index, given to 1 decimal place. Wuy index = 1.0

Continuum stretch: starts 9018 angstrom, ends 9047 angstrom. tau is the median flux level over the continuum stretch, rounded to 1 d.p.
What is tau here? 25.7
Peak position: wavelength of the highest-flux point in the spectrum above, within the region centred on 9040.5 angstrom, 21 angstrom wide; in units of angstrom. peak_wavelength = 9036.73 angstrom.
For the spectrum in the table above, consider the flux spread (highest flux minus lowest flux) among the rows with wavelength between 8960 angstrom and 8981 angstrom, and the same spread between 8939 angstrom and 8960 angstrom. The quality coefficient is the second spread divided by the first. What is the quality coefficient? 0.26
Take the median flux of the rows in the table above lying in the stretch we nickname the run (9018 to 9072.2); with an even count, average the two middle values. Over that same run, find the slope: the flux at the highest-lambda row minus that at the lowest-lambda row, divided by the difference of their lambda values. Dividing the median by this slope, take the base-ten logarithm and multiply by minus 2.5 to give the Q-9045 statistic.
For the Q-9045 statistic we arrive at -7.1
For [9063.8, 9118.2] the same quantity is -9.1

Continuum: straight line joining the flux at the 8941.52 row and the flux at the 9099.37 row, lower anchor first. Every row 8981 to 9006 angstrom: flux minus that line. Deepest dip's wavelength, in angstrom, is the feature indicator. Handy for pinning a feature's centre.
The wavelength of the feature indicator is 9003.50 angstrom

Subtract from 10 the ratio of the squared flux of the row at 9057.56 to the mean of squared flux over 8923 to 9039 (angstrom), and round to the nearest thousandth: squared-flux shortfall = 8.984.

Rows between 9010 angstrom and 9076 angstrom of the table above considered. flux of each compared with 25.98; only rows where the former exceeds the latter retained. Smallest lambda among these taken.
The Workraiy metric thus 9036.73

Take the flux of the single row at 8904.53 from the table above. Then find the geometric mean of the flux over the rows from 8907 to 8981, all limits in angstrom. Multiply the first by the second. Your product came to 731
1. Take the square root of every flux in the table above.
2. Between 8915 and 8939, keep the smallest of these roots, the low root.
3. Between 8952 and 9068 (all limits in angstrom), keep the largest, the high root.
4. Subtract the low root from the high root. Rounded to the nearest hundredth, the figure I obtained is 0.37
